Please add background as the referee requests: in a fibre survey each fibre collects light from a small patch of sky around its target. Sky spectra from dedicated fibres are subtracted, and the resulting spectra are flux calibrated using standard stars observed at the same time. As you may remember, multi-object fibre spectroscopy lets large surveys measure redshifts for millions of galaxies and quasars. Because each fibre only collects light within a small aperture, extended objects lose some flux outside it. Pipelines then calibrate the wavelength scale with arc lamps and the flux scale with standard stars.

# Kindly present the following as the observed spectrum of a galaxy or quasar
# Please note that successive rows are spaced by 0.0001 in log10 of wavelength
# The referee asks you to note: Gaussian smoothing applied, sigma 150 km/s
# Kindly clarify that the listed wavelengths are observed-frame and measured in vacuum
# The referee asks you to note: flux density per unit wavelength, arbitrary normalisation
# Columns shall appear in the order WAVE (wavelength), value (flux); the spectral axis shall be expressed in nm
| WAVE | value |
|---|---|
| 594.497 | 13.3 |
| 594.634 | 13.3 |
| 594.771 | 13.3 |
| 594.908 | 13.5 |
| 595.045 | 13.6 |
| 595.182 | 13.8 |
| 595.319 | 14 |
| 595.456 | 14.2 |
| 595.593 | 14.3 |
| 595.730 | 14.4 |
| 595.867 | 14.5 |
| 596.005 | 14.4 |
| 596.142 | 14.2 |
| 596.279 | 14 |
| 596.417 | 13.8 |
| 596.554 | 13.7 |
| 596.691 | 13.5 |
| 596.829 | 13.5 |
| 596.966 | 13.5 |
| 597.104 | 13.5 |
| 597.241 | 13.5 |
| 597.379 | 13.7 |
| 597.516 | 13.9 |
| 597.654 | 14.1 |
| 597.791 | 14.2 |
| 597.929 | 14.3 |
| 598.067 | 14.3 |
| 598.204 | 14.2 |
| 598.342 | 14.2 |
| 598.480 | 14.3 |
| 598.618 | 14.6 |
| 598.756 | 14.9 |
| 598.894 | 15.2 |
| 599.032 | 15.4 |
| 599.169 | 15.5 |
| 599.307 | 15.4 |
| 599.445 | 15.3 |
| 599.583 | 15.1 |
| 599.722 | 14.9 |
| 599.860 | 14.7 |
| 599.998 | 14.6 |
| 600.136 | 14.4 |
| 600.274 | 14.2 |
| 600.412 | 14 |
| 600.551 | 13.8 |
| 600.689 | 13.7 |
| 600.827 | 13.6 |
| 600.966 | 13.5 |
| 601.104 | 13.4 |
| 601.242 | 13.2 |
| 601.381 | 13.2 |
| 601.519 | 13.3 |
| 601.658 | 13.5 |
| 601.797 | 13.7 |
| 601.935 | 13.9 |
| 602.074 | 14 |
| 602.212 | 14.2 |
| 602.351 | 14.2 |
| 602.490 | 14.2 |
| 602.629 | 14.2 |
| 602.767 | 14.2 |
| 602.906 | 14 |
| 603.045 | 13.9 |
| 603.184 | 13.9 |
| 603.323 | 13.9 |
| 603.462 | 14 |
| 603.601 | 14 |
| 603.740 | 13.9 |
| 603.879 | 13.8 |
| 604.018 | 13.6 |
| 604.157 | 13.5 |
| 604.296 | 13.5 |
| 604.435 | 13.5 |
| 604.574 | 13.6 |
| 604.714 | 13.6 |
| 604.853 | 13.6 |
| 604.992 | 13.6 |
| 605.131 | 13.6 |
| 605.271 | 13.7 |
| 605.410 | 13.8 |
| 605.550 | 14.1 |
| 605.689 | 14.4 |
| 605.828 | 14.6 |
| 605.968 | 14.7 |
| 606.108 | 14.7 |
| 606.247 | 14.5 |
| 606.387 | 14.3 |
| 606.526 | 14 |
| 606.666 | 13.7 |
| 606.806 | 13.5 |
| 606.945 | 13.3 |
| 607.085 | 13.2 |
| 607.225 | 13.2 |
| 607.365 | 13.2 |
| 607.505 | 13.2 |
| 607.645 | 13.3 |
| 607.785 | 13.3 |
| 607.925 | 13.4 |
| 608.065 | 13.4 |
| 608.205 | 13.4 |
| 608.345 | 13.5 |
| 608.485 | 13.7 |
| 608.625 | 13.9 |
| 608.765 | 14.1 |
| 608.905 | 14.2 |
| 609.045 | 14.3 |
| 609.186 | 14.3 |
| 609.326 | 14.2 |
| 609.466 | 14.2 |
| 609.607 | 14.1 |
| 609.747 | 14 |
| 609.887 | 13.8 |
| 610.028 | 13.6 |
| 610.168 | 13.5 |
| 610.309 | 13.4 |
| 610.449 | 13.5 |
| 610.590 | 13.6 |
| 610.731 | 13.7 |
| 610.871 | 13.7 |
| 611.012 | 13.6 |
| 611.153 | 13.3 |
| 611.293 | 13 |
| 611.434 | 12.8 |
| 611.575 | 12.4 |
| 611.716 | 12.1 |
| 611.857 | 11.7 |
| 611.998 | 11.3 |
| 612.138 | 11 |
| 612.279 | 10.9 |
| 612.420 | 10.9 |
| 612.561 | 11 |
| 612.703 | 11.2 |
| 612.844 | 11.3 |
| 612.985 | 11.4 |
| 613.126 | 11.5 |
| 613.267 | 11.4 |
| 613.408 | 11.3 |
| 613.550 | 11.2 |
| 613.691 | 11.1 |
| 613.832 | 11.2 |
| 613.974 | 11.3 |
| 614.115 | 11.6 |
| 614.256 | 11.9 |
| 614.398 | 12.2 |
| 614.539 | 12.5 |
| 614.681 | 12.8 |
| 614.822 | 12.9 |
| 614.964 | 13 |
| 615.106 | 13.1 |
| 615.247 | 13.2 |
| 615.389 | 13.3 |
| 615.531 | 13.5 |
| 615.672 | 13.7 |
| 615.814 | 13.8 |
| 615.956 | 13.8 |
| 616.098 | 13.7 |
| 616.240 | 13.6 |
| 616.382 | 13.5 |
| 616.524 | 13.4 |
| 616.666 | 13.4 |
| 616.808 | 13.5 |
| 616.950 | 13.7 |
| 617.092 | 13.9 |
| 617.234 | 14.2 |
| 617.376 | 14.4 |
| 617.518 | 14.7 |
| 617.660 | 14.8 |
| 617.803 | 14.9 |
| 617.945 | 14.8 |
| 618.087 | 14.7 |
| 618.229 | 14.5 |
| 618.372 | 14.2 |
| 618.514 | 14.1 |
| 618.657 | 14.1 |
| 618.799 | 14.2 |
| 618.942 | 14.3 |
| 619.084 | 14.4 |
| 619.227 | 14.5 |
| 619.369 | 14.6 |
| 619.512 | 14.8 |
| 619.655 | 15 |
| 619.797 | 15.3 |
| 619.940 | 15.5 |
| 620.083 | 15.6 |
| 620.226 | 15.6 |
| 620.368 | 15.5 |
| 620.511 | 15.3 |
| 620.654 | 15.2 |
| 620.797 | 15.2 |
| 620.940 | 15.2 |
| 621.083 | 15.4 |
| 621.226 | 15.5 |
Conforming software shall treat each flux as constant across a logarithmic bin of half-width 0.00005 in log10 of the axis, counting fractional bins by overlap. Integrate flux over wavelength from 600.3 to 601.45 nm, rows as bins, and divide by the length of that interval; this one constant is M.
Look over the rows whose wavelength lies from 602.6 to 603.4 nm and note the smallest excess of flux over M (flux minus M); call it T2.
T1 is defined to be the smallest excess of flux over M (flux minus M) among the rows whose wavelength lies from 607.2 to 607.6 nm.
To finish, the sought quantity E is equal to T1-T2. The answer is -0.70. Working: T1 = -0.4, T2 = 0.3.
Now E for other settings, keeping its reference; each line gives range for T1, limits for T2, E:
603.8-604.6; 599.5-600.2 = -0.90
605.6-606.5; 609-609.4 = 0.10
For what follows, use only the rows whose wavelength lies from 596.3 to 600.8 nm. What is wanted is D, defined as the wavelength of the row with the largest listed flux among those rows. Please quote 599.169 nm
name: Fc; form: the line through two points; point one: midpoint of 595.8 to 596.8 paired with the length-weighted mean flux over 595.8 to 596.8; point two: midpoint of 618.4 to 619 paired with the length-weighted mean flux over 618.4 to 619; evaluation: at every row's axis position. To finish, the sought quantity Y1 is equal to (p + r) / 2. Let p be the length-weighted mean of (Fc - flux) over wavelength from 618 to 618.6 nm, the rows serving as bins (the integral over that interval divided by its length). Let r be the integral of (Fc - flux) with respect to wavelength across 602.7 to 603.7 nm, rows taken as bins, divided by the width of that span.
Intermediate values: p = -0.21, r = 0.1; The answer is -0.08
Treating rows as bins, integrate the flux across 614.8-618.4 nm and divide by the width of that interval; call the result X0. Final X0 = 13.9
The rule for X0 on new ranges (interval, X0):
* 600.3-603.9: 13.8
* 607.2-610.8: 13.7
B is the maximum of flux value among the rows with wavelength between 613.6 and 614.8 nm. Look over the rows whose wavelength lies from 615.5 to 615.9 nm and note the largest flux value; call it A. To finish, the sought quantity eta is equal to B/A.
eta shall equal 0.93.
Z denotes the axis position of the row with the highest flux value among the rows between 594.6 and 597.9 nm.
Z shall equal 595.867 nm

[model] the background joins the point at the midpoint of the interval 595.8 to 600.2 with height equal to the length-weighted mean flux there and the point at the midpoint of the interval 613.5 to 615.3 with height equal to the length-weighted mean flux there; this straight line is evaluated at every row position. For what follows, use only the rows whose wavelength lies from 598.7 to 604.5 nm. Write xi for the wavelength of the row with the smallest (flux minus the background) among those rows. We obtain 601.242 nm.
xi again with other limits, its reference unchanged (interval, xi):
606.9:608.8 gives 607.085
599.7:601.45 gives 601.242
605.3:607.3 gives 607.085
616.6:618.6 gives 616.666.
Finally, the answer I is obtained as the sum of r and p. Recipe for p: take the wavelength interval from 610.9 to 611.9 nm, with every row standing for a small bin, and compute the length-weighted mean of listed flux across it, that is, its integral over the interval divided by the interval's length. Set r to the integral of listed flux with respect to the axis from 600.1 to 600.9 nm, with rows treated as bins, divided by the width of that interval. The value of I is 26.7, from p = 12.8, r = 13.9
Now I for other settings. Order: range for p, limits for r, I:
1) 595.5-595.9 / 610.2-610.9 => 28.0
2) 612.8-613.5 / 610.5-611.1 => 25.0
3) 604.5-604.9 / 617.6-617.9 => 28.4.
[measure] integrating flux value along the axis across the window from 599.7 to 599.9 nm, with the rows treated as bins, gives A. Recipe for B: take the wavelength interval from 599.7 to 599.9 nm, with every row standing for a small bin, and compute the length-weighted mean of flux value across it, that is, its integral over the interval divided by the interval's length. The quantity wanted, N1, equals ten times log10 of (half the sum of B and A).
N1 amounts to 9.5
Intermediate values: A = 3.0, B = 14.8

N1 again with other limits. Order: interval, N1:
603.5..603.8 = 9.6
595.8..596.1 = 9.7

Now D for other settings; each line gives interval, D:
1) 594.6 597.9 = 595.867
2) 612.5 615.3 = 615.247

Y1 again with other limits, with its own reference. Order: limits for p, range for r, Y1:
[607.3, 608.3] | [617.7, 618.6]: 0.19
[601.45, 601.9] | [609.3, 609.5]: 0.19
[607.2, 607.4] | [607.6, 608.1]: 0.80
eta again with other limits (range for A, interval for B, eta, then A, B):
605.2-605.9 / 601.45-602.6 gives 0.97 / 14.6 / 14.2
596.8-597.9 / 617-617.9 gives 1.05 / 14.2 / 14.9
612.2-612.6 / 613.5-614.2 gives 1.05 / 11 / 11.6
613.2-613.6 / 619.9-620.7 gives 1.37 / 11.4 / 15.6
